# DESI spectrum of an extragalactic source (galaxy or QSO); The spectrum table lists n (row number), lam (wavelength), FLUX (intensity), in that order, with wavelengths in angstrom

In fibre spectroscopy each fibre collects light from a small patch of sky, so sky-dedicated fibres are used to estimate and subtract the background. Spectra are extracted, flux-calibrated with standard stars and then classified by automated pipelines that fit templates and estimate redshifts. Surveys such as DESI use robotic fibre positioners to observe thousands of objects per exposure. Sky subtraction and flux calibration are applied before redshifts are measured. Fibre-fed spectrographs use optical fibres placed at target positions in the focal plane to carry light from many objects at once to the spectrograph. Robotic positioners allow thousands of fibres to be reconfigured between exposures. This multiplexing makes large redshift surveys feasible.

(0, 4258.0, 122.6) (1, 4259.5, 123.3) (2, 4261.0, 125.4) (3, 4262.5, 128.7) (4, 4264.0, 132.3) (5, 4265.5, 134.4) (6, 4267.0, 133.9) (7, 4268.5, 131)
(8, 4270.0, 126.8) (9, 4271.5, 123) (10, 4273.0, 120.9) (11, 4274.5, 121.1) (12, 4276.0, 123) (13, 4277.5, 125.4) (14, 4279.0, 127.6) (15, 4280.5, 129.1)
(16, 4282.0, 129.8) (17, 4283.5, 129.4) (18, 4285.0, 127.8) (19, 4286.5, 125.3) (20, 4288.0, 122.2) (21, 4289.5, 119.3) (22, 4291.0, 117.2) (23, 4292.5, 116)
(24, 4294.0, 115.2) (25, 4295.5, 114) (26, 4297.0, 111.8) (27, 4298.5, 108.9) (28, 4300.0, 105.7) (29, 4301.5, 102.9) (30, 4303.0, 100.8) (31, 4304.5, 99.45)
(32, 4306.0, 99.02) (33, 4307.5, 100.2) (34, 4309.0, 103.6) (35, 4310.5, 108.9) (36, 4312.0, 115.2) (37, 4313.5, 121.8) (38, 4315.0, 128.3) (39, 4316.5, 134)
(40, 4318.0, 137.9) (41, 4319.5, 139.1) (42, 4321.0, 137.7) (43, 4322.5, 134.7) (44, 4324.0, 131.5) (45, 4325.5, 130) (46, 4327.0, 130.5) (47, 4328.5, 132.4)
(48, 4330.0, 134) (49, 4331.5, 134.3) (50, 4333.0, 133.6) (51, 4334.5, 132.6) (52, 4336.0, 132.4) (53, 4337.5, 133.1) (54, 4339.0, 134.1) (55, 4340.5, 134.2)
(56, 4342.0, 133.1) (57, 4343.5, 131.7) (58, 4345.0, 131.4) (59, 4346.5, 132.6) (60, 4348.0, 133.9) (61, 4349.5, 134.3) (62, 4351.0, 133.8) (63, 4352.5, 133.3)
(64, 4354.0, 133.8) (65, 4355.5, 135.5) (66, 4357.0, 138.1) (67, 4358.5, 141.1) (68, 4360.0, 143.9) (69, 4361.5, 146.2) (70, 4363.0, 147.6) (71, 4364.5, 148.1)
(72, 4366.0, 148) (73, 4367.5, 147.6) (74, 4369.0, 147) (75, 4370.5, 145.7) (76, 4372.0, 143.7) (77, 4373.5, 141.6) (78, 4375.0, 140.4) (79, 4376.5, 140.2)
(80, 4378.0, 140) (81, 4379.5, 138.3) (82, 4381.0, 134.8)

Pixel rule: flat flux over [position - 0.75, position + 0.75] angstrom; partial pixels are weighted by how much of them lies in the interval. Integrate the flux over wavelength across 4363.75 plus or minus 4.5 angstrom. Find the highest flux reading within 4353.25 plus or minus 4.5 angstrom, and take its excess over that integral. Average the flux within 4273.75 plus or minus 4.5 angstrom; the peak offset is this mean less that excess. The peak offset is 1307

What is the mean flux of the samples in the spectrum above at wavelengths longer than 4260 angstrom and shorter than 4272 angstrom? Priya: 129.4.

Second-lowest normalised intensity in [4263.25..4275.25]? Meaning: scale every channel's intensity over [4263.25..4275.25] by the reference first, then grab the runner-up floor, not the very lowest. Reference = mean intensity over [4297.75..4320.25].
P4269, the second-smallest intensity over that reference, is 1.06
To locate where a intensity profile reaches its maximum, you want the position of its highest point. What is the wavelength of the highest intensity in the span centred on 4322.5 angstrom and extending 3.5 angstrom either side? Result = 4319.5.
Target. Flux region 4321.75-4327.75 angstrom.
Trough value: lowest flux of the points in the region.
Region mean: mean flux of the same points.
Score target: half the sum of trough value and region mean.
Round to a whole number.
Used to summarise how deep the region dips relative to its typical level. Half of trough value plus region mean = 131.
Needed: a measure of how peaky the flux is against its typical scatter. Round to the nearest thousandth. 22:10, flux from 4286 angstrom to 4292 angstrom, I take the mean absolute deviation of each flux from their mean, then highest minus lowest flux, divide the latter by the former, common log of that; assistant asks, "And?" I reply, 0.469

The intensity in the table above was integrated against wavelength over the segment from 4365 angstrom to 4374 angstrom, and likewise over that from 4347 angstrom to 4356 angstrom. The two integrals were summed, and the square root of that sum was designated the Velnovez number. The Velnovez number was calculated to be 50.2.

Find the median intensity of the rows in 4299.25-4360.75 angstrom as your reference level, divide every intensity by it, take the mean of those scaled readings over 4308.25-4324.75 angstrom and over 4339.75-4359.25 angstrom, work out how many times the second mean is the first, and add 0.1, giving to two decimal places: 1.16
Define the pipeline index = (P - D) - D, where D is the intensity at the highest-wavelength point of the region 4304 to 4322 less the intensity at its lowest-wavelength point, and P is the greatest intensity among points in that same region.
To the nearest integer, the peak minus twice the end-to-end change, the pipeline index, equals 63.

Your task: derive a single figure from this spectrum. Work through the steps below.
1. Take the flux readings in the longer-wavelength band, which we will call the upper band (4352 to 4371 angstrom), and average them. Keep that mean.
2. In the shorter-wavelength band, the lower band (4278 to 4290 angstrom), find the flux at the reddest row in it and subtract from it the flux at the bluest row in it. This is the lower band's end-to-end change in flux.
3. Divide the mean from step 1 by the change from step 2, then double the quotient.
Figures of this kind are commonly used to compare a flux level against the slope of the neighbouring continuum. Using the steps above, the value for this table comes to -34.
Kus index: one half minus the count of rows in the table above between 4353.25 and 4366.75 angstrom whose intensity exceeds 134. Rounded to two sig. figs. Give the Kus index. -7.5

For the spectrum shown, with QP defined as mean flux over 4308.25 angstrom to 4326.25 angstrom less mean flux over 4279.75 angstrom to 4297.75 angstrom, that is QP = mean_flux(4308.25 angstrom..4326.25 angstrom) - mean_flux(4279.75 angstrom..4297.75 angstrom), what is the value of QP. 5.5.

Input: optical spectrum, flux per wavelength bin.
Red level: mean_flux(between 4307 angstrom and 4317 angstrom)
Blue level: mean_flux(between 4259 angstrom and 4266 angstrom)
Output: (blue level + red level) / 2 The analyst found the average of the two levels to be 122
